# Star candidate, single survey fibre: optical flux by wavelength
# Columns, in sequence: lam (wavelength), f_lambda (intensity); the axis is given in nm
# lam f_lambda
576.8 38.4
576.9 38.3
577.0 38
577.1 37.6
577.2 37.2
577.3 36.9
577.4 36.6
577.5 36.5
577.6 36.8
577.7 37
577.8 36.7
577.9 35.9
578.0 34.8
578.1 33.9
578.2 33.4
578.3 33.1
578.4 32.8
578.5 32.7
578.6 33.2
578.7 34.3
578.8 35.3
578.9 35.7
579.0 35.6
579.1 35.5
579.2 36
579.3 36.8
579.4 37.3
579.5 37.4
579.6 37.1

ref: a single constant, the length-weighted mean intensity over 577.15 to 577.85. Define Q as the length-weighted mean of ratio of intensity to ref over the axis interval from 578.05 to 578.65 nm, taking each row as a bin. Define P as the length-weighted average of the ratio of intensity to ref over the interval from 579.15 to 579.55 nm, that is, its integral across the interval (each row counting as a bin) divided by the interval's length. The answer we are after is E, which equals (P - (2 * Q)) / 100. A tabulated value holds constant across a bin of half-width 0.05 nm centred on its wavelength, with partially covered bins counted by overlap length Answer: -0.0080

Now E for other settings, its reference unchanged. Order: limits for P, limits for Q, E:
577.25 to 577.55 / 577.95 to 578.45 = -0.0083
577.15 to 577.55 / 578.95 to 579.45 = -0.0097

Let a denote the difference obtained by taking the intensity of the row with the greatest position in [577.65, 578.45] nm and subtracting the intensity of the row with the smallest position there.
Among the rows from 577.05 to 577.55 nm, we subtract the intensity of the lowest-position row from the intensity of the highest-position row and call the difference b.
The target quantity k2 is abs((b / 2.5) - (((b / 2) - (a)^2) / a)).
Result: 4.8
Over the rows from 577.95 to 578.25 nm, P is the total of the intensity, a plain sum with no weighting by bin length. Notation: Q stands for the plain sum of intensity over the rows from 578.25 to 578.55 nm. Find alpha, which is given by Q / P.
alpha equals 0.97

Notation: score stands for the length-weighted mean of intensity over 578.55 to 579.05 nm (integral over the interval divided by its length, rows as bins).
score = 34.8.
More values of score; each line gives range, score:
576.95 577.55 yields 37.1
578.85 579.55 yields 36.3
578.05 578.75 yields 33.3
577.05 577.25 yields 37.4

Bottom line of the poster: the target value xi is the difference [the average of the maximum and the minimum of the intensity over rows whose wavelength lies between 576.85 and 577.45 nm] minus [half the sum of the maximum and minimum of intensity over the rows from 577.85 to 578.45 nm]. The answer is 3.1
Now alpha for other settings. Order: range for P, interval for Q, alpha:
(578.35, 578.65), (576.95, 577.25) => 1.14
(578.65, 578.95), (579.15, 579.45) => 1.05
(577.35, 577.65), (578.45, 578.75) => 0.91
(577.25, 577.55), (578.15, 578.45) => 0.90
